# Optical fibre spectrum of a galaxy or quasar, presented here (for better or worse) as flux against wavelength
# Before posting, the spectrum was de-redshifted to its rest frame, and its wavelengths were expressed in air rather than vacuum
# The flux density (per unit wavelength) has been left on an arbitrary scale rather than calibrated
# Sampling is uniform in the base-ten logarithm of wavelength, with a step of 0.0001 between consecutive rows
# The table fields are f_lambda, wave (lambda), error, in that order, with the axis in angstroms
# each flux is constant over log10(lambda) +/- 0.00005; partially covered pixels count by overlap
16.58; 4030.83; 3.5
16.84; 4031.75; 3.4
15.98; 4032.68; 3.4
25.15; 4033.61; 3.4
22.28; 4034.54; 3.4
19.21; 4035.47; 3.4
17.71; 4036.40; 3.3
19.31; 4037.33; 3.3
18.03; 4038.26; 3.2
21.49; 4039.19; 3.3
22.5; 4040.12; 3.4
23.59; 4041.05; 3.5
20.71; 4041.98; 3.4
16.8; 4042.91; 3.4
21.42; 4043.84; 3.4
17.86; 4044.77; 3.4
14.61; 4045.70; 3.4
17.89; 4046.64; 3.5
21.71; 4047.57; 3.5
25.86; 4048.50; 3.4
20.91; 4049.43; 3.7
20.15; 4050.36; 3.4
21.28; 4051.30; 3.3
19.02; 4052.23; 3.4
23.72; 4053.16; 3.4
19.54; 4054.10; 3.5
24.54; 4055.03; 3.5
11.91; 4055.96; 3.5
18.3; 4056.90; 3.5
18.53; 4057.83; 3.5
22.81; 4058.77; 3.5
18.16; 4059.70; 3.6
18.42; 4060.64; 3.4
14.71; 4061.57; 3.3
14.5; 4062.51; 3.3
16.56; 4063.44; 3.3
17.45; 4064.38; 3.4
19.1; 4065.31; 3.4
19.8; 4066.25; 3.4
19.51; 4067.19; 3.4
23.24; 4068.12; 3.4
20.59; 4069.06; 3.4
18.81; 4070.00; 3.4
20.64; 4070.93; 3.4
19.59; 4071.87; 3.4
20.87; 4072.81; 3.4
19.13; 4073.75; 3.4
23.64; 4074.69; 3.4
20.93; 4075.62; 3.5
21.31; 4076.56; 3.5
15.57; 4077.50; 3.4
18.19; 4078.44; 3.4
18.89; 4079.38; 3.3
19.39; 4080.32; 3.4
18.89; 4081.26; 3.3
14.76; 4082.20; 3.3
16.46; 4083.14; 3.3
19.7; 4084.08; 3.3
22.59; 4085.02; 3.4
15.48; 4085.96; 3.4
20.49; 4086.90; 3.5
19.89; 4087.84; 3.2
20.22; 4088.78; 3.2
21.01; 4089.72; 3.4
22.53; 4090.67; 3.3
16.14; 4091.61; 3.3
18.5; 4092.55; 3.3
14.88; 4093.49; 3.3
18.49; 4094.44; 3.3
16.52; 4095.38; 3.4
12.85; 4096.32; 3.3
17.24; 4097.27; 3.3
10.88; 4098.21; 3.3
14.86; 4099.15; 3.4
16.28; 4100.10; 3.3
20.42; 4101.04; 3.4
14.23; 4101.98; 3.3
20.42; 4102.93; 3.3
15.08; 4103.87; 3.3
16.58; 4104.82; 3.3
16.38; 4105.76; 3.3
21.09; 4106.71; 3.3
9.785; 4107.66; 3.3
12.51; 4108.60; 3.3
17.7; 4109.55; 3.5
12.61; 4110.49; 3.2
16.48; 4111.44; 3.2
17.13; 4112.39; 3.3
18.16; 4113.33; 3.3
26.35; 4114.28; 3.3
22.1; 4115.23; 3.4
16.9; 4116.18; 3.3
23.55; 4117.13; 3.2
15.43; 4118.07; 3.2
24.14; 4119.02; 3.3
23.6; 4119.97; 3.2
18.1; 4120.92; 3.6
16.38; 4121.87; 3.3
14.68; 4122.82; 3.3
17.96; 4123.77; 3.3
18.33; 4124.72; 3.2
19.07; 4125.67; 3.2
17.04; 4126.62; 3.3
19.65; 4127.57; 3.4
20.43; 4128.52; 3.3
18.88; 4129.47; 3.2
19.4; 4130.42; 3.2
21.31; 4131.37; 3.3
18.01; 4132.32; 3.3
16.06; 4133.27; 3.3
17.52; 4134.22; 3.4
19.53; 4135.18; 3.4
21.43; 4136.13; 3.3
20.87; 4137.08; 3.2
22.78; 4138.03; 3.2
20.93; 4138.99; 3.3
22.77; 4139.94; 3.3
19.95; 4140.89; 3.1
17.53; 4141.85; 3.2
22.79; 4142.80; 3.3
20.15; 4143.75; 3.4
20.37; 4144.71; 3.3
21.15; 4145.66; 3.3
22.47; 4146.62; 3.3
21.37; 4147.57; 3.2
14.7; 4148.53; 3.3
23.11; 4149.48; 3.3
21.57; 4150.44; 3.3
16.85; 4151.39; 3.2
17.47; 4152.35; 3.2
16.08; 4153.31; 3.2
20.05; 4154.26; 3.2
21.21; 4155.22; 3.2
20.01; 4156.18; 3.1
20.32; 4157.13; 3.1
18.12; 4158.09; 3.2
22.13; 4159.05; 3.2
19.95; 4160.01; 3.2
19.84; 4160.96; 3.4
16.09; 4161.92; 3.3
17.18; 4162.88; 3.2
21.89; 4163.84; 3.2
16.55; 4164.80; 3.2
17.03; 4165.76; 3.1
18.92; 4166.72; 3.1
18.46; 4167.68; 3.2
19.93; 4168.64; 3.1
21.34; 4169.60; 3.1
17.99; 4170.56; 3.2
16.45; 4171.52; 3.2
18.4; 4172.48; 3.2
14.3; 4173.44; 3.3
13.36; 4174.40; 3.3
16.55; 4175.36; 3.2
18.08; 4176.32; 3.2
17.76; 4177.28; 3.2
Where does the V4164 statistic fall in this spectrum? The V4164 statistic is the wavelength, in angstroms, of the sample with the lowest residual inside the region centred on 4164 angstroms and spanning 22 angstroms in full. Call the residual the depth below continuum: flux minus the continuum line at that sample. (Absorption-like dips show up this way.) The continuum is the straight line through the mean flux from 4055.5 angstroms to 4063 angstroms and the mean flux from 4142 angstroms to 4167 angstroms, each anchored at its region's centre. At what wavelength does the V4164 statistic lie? 4174.40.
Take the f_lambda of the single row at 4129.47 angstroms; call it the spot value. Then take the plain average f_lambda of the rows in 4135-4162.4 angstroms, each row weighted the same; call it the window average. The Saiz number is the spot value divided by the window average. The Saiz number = 0.94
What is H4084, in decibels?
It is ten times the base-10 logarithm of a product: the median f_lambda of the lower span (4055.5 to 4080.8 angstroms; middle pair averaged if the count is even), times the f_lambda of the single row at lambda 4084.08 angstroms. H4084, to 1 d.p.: 25.8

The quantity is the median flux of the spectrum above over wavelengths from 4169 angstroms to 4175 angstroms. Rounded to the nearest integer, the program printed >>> 17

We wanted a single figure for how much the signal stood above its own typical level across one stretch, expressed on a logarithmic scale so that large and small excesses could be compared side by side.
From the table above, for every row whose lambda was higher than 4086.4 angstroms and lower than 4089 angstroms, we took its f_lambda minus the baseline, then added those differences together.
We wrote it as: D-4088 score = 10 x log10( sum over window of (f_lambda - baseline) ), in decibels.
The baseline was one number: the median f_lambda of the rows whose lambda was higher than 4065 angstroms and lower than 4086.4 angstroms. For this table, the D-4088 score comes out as 3.2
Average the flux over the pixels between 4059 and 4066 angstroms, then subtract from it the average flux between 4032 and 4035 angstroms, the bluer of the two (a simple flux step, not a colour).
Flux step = -4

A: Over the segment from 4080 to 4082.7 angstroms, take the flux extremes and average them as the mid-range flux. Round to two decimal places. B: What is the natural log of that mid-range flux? 2.84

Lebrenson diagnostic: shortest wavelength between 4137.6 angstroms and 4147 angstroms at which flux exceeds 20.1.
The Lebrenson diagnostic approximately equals 4138.03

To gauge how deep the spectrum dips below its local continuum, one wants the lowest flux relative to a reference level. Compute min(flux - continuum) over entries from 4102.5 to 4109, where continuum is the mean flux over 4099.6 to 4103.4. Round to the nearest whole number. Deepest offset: -8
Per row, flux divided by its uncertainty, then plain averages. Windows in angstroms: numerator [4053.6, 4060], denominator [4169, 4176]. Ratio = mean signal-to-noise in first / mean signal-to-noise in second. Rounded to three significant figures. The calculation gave 1.03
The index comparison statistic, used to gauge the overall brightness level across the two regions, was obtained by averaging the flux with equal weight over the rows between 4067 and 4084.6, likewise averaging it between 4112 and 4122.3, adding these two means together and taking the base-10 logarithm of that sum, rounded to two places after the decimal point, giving 1.60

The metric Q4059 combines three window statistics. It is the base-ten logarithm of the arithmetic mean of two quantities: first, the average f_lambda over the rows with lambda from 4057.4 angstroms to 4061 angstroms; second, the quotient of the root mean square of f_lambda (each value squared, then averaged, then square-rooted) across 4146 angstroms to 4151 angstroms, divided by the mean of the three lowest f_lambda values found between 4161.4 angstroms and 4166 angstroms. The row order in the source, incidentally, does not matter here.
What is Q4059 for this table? 1.02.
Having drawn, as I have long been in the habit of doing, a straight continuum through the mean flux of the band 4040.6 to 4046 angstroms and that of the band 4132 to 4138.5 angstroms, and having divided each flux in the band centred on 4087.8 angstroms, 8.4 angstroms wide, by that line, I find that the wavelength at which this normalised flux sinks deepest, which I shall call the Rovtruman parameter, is 4085.96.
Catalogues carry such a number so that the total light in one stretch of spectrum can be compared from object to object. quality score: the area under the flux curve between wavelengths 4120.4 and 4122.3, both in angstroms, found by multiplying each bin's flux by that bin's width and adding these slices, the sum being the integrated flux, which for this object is 33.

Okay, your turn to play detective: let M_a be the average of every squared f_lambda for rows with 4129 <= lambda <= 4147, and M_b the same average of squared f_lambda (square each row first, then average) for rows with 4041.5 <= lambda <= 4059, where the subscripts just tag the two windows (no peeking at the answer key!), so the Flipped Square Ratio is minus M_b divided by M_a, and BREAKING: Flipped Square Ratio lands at -0.98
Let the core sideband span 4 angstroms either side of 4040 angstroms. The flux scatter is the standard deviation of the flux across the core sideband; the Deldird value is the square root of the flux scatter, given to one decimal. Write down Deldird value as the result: 1.5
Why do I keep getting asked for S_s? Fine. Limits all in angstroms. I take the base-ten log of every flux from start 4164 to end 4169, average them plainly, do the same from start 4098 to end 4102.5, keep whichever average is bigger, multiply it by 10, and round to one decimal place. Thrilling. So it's 12.6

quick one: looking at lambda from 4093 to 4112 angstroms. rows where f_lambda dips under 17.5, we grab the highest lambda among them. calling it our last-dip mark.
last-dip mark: 4111.44 angstroms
